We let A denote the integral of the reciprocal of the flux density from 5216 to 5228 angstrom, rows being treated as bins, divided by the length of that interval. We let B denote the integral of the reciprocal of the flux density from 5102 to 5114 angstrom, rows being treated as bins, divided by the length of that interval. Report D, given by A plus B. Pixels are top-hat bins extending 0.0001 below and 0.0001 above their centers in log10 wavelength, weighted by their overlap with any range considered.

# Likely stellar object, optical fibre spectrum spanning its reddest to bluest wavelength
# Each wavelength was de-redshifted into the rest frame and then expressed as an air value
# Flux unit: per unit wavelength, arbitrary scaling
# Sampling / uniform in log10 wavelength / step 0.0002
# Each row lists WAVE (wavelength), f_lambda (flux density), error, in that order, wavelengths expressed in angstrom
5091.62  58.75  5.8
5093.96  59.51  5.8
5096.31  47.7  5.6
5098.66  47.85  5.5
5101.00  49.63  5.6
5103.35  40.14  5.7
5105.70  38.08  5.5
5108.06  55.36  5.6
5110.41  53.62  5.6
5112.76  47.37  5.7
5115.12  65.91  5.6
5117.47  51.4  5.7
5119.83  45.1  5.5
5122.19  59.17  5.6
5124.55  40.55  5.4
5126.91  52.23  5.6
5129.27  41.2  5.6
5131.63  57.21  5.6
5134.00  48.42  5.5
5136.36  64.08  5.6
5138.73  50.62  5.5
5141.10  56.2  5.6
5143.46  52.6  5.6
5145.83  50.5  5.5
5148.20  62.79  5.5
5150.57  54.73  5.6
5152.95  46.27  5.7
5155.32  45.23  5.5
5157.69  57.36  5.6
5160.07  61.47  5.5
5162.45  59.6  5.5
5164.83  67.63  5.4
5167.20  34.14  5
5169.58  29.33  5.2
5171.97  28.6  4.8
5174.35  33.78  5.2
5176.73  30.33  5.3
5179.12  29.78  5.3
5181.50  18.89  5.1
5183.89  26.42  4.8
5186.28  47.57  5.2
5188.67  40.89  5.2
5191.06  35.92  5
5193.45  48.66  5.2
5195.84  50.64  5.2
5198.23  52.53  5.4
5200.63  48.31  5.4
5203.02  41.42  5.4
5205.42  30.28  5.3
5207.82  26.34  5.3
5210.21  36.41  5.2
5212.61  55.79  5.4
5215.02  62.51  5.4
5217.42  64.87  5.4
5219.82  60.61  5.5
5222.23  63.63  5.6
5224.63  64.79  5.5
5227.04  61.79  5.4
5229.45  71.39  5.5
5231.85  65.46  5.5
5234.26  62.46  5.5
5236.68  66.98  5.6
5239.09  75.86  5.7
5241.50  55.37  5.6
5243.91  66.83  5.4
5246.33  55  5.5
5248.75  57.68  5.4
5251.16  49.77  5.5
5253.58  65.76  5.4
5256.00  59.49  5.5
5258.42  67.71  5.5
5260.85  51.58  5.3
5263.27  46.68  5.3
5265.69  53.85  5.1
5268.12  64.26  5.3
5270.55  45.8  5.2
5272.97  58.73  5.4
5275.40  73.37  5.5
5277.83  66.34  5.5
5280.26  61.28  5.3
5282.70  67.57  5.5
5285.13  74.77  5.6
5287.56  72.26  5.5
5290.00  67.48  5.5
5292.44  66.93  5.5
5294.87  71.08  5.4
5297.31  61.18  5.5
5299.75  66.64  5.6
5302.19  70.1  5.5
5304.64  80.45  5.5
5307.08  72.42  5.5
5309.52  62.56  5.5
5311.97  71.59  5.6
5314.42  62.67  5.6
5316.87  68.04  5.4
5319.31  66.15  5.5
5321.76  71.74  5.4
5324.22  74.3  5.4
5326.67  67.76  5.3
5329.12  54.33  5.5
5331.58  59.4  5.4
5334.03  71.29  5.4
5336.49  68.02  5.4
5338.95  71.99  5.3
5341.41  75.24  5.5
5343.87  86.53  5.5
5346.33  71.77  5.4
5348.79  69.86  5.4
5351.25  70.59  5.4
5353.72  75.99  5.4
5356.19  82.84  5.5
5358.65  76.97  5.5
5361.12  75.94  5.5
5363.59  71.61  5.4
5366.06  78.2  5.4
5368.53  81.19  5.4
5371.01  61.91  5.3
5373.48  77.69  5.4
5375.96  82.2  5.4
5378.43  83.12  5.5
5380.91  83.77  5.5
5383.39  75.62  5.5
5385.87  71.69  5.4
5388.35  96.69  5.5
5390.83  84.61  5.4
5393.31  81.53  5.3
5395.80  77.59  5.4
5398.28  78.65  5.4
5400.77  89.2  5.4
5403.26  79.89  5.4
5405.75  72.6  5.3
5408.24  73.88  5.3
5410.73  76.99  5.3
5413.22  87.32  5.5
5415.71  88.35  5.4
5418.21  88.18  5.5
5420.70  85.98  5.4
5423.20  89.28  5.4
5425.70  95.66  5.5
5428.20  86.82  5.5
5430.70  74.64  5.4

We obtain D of 0.038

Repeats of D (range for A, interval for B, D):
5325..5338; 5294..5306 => 0.030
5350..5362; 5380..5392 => 0.025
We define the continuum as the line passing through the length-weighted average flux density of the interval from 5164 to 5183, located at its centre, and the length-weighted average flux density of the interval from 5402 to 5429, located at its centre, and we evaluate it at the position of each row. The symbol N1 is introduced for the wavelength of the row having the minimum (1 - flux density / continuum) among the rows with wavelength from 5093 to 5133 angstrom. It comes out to 5093.96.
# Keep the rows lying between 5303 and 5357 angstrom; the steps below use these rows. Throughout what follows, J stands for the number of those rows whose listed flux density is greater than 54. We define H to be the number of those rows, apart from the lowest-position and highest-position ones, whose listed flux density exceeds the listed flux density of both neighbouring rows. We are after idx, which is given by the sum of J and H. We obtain 27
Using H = 5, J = 22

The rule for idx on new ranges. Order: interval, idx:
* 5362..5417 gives 26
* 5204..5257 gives 25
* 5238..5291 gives 24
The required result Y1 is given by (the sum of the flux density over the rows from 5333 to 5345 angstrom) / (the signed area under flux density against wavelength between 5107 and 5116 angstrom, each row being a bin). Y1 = 0.75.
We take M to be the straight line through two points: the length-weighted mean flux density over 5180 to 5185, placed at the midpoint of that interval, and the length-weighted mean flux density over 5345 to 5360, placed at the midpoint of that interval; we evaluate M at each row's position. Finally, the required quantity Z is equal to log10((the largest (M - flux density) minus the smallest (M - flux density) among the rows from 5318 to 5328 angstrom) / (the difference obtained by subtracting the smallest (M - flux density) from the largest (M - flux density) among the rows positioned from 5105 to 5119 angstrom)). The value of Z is -0.53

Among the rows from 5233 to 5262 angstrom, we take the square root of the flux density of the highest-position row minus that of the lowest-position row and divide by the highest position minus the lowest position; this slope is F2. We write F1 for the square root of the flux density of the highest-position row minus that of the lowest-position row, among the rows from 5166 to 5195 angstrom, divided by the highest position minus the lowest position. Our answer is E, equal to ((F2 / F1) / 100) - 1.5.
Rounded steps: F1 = 0.043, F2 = -0.027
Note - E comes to -1.51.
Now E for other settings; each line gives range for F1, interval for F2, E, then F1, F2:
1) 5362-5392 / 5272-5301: -1.49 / 0.027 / 0.019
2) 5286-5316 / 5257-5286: -1.51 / -0.022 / 0.016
